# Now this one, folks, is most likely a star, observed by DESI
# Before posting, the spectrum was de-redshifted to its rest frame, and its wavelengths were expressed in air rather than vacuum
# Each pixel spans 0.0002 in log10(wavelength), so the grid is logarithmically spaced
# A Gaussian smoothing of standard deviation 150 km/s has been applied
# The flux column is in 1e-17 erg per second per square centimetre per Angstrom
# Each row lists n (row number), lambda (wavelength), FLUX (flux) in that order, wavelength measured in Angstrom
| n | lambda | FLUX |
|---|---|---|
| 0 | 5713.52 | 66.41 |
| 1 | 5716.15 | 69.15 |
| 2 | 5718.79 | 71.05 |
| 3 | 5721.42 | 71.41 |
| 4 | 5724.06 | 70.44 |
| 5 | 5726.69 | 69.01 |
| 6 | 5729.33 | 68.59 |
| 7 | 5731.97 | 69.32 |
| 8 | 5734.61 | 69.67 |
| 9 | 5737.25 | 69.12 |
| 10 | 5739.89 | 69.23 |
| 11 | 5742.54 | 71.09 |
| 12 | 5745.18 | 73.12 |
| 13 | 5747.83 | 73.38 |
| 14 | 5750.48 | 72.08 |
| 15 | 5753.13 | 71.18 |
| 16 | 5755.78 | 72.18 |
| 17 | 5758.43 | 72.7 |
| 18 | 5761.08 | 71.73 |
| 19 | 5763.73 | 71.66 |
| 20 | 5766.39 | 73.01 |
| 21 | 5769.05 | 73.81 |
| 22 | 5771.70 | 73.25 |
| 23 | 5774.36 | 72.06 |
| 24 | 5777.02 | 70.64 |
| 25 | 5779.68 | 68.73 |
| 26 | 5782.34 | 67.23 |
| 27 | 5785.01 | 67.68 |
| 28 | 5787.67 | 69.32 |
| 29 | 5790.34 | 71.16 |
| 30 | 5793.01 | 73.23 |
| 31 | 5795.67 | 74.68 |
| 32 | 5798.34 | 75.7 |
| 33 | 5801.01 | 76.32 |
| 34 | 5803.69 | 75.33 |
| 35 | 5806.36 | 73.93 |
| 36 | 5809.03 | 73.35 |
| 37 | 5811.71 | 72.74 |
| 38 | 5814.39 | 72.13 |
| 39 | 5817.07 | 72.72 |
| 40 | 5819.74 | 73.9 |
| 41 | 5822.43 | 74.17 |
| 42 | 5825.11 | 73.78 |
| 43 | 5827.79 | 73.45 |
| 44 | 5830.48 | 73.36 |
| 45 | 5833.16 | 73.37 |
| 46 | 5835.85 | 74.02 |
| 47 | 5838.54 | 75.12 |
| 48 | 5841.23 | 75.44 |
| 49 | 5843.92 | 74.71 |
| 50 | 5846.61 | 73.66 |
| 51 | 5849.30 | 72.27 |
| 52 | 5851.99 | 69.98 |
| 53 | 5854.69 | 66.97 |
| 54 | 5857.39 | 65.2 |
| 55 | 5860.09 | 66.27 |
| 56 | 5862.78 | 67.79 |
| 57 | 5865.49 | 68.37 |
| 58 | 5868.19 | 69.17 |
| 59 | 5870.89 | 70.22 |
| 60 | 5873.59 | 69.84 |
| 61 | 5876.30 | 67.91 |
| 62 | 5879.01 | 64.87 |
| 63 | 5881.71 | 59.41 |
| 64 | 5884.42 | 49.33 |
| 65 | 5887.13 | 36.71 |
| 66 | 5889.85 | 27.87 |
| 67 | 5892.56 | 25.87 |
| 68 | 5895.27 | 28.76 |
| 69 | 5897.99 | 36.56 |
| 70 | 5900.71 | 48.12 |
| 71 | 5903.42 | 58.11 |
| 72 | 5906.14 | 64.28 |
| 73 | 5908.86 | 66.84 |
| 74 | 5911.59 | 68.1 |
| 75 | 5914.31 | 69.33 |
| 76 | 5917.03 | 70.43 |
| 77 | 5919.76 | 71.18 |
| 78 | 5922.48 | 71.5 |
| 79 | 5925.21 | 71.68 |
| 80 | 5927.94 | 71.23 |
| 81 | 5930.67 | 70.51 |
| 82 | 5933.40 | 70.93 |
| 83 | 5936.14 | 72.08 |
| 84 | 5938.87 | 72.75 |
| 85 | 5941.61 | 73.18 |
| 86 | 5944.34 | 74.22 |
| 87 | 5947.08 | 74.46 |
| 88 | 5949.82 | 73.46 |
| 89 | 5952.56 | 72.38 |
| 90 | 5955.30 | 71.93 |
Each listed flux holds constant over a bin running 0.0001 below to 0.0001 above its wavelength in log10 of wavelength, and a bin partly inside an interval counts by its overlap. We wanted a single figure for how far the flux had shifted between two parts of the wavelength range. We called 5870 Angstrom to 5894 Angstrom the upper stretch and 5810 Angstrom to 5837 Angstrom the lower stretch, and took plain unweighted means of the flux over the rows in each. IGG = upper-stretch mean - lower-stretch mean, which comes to -21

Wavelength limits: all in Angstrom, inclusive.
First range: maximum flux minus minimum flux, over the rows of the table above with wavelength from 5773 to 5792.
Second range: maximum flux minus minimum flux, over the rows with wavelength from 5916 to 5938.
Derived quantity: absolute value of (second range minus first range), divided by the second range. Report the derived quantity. 1.9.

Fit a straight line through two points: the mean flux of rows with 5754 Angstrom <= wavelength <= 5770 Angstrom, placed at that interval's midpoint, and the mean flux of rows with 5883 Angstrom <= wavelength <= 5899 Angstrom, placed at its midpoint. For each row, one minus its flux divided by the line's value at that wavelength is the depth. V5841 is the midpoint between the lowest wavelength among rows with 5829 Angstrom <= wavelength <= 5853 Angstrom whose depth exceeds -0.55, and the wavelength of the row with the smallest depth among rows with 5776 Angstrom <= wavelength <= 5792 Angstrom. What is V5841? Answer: 5810.4 Angstrom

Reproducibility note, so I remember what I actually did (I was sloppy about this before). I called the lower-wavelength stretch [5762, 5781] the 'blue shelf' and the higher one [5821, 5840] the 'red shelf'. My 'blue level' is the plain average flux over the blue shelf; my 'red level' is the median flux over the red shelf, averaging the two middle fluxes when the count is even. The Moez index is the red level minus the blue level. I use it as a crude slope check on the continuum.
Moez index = 1.9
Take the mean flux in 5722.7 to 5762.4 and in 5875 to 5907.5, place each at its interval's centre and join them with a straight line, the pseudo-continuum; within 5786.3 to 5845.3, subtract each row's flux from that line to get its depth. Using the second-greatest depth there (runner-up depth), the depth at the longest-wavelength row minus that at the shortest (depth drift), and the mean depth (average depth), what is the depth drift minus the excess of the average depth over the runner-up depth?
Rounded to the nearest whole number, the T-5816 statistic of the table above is -8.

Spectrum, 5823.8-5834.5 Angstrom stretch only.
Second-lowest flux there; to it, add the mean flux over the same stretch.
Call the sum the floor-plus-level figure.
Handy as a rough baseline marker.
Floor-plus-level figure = 147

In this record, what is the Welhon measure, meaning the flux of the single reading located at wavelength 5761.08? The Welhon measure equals 71.73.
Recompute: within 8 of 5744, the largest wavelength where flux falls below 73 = 5750.48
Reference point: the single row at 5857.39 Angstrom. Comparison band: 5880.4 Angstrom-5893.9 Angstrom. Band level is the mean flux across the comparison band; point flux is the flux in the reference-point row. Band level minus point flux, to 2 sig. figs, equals -25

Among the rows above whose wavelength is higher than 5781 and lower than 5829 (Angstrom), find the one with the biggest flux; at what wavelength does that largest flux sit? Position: 5801.01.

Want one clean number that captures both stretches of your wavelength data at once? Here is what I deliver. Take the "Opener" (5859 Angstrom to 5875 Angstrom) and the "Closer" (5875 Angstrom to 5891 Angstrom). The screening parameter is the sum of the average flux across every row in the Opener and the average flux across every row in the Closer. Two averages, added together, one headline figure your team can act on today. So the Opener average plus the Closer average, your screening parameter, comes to 120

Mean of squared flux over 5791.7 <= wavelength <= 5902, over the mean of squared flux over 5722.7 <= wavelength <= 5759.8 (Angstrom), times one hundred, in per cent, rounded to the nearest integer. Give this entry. 90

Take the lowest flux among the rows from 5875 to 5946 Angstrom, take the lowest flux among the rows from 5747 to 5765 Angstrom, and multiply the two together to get 1841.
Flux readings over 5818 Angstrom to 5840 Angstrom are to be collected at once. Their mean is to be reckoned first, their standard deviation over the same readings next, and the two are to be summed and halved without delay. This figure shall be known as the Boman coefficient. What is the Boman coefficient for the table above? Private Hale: 37.2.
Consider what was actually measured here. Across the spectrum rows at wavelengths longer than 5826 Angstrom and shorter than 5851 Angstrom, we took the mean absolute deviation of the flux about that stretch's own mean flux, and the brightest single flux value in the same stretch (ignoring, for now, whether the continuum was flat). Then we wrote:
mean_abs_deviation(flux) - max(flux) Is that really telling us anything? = -74.6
